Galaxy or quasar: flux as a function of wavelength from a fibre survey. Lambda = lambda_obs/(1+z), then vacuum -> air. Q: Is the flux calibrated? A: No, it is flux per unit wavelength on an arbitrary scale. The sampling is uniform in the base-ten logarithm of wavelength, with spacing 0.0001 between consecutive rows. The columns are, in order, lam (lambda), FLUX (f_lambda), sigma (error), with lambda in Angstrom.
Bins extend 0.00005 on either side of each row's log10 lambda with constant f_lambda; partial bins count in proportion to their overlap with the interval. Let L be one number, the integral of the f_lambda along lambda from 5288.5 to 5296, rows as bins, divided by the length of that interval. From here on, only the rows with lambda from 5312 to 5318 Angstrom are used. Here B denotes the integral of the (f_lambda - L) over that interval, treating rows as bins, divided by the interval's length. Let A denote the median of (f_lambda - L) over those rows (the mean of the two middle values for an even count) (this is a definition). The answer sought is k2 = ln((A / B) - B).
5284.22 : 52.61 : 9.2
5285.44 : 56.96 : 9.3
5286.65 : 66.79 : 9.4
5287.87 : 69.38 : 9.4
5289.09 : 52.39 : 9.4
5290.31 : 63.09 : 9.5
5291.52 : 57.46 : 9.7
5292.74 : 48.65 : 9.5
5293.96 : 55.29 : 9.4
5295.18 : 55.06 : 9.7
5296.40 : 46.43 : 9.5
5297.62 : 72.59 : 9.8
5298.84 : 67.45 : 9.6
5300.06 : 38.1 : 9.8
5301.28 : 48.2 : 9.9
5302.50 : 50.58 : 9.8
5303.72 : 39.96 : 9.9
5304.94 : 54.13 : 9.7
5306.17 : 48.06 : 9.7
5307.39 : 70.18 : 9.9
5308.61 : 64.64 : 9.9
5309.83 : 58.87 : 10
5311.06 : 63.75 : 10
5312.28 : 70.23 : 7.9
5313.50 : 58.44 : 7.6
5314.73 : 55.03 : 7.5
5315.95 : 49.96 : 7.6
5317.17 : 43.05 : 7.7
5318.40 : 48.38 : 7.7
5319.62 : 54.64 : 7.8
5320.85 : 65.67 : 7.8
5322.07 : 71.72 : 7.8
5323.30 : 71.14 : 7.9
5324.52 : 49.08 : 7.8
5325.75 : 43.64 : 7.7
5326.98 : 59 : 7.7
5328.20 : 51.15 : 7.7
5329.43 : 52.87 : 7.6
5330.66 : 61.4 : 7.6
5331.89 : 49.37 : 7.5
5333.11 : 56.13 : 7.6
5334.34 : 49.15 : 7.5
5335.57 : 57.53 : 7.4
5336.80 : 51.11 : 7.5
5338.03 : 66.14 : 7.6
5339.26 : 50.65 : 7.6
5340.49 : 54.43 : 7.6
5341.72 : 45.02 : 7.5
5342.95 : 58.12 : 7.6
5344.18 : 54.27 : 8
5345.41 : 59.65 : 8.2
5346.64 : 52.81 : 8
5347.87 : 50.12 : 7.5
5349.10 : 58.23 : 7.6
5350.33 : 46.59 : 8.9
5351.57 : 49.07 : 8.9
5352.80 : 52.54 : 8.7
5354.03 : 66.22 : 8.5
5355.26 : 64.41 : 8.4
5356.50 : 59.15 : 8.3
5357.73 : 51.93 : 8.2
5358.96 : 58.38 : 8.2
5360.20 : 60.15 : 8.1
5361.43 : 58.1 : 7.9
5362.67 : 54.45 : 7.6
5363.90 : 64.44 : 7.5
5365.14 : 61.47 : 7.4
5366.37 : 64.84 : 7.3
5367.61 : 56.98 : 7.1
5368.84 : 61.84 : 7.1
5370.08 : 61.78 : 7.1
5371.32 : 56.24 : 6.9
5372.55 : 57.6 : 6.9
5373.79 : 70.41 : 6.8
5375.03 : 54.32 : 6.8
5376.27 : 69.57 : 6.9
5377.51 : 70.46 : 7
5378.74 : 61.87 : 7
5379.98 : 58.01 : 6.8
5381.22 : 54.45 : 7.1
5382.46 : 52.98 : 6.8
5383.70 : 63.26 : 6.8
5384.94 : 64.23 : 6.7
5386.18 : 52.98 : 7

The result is -0.1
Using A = 0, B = -0.8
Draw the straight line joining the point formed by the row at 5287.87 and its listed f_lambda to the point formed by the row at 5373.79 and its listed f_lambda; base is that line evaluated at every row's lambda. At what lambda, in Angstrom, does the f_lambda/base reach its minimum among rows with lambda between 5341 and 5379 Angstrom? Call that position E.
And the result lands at 5341.72 Angstrom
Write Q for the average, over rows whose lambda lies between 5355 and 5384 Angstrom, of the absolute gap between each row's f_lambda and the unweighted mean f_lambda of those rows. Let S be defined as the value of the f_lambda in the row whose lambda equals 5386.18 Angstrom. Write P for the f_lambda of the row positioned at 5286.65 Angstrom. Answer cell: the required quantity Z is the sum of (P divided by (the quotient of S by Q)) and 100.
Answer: 105.4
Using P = 66.79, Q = 4.3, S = 52.98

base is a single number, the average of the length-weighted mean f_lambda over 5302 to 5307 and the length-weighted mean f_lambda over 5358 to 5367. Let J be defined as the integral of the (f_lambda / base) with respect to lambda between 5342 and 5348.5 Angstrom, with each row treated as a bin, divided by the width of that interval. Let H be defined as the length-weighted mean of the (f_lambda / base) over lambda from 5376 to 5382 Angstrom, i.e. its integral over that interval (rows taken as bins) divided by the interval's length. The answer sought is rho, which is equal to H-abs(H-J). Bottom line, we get 1.001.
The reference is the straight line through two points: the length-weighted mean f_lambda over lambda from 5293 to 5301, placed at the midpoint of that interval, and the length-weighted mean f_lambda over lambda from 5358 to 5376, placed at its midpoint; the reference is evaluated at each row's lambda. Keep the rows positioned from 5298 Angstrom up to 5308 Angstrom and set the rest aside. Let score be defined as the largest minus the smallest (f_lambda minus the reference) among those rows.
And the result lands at 32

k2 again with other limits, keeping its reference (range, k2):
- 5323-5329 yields 1.5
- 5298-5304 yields 1.8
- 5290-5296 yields 0.4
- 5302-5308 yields 1.5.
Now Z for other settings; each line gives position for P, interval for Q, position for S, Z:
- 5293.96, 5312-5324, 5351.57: 109.8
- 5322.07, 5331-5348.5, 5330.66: 104.8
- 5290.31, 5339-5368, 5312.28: 104.3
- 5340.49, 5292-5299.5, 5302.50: 108.9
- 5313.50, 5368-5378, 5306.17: 106.7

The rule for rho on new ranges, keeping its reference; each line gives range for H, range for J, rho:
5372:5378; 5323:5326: 0.996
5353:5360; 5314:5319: 0.904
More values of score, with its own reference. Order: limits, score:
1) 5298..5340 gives 32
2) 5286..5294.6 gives 21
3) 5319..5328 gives 28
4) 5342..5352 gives 13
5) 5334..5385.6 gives 23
